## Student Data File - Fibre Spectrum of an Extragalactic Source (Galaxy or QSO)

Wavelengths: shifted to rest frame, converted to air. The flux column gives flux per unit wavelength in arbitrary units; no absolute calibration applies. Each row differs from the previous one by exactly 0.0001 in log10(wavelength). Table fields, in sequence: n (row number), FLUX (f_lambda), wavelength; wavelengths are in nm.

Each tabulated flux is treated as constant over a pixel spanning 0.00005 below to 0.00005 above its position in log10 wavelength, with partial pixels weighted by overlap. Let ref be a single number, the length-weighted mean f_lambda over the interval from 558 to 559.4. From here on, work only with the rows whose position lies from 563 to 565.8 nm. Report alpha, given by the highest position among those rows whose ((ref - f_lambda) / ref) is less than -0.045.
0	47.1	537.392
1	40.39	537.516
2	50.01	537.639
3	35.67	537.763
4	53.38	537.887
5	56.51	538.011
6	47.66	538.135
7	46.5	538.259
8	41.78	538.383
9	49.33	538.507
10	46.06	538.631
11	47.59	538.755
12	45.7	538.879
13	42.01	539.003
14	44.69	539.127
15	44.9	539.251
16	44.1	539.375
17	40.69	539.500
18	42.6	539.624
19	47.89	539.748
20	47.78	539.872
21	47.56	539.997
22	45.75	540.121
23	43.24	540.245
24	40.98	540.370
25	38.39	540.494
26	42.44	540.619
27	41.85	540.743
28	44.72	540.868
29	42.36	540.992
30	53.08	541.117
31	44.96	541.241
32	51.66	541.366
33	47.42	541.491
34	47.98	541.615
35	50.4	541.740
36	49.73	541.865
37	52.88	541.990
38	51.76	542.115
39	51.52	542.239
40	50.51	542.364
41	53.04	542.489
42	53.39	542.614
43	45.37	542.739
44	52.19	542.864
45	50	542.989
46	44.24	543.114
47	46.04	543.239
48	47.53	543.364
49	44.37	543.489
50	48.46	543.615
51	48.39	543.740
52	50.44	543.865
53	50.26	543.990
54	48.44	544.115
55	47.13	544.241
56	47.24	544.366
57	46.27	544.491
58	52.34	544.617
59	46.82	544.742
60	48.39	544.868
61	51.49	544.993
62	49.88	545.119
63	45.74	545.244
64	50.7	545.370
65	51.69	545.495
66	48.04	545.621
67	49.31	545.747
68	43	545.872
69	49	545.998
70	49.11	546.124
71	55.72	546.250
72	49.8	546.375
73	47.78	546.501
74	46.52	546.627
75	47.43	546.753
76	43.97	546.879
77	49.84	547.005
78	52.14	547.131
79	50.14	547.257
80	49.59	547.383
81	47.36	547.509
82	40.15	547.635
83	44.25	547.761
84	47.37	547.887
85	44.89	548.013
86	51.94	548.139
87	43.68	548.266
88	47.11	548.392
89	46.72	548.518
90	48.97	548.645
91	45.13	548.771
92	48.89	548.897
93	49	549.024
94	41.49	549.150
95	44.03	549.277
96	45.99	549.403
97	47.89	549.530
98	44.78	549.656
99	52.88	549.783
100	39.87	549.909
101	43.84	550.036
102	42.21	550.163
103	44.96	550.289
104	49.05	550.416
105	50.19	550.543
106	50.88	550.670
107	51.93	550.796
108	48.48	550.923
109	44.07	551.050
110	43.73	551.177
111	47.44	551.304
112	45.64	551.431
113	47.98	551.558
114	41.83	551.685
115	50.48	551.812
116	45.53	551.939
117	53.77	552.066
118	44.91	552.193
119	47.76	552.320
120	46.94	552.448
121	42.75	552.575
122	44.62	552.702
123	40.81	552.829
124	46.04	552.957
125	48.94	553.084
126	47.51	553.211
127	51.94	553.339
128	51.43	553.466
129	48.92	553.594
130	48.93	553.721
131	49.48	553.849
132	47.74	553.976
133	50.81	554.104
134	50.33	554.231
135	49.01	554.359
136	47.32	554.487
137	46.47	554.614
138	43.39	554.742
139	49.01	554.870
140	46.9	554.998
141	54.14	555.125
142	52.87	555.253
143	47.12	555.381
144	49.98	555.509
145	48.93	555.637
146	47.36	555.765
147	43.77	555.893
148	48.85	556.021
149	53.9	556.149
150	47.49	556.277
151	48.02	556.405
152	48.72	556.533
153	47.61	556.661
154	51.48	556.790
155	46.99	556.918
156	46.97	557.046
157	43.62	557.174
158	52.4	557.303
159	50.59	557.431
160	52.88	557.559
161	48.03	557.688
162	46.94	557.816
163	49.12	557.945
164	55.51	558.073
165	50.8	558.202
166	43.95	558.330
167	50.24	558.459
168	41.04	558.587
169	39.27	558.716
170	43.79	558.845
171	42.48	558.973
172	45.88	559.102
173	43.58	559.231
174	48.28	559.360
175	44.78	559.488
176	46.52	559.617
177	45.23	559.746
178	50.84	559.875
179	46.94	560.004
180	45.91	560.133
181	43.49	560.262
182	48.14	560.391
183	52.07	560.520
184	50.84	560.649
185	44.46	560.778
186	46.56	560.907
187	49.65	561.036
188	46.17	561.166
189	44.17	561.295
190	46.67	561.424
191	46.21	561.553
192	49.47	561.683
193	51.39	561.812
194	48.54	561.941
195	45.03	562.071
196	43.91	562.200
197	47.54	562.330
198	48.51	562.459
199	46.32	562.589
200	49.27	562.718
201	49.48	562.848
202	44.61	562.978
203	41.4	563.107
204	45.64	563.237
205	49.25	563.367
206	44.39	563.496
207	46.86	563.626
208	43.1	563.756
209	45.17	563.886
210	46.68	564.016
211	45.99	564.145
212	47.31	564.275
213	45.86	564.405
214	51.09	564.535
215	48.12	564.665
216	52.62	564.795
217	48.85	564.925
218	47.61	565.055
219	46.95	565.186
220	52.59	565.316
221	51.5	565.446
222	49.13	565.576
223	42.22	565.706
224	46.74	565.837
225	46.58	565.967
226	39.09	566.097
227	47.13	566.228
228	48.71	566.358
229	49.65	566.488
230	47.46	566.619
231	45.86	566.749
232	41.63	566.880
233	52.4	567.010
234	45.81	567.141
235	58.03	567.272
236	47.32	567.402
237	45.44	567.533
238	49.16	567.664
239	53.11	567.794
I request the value 565.576 nm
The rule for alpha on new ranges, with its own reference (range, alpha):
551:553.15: 553.084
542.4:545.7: 545.621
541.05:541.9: 541.865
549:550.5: 550.416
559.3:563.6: 563.367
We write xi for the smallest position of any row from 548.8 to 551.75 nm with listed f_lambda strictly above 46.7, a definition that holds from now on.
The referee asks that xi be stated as 548.897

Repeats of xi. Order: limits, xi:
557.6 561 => 557.688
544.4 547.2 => 544.617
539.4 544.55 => 539.748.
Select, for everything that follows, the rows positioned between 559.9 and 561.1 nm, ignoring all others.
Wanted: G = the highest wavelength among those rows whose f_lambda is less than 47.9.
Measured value 560.907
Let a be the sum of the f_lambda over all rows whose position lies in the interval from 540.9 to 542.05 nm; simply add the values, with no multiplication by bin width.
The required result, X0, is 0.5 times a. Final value 220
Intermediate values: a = 440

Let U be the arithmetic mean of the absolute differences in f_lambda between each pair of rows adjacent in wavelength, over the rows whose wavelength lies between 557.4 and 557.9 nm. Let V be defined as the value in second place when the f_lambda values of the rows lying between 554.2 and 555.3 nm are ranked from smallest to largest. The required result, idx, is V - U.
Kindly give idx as 44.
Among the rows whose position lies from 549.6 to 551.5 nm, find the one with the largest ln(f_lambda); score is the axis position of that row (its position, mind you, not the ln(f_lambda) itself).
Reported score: 549.783 nm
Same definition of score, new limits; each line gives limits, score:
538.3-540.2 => 538.507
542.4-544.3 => 542.614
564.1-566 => 564.795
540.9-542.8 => 542.614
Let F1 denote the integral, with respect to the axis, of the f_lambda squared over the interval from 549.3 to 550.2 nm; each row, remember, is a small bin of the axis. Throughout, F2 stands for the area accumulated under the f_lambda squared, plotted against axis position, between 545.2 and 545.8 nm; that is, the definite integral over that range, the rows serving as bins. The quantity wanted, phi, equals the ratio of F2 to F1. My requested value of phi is 0.78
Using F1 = 1867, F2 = 1453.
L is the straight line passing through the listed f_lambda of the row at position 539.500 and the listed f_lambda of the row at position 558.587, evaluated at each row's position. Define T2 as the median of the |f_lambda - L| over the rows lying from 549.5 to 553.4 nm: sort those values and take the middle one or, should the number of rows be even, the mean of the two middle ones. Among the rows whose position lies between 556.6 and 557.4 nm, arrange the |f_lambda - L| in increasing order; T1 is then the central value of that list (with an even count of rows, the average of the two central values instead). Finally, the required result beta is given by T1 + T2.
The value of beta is 12.3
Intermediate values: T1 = 6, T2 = 6.0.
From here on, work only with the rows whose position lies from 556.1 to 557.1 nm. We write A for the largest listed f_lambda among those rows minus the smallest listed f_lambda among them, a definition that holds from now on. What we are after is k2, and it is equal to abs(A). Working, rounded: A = 6.9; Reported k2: 7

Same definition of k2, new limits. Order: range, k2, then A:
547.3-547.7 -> 9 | 9.4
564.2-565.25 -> 7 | 6.8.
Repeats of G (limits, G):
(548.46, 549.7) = 549.656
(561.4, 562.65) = 562.589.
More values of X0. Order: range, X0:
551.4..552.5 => 212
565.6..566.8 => 207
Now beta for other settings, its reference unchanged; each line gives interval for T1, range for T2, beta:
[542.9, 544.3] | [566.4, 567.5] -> 13.8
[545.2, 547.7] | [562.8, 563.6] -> 12.2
